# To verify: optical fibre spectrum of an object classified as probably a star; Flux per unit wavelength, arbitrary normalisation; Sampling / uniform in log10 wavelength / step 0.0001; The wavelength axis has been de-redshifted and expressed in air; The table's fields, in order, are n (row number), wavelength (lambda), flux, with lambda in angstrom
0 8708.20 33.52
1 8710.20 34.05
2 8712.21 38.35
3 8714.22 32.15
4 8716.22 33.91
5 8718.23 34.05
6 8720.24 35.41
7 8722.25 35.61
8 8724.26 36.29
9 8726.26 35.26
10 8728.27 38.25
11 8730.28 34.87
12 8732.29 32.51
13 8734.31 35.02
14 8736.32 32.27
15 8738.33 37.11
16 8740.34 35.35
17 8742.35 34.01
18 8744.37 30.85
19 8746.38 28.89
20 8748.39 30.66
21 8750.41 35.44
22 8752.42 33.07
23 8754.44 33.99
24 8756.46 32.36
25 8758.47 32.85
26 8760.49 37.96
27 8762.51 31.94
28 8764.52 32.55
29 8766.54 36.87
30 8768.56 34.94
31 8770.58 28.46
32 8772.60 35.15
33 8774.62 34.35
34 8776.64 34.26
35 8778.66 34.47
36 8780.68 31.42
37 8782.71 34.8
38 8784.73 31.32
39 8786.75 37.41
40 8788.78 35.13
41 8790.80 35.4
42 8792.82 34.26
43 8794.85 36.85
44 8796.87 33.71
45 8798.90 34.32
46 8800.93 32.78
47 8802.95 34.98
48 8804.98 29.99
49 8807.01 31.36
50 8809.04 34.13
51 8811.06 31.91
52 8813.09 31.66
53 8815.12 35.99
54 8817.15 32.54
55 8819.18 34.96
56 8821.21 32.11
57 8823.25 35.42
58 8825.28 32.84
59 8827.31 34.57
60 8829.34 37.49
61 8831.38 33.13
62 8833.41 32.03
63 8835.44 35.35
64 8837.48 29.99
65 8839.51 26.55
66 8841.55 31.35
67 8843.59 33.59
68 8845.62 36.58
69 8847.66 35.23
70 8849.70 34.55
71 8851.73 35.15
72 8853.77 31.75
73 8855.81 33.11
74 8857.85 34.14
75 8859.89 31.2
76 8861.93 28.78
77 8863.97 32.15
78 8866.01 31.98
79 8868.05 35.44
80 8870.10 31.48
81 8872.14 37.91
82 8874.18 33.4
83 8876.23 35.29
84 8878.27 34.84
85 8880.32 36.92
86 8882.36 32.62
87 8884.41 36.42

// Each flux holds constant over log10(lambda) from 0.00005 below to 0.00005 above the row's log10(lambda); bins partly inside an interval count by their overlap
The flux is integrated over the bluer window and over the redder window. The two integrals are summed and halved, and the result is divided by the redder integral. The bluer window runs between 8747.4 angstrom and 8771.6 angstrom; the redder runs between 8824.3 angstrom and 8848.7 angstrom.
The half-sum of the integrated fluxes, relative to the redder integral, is 0.999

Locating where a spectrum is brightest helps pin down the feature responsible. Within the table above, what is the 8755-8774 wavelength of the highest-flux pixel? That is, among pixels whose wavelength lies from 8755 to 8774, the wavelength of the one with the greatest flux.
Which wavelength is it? 8760.49 angstrom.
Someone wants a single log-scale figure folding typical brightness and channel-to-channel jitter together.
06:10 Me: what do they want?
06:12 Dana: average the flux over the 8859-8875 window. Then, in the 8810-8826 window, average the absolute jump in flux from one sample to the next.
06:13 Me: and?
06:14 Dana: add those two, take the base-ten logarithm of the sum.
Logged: 1.55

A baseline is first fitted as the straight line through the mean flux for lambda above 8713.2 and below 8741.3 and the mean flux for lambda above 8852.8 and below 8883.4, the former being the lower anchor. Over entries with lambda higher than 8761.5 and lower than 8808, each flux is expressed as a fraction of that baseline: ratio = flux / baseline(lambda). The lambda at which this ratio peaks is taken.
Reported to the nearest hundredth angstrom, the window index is 8786.75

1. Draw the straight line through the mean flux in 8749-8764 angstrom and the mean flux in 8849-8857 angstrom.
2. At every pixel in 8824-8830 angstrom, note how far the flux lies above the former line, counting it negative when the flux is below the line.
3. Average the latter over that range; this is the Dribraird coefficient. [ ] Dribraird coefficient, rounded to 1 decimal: 1.2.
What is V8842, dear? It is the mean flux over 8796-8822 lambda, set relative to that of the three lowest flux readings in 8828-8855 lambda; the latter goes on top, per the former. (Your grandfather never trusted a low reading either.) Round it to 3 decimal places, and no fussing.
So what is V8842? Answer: 0.885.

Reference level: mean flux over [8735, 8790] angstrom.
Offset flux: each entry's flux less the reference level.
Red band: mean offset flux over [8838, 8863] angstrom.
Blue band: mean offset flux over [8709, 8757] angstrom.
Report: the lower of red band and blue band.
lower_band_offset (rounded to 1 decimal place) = -1.0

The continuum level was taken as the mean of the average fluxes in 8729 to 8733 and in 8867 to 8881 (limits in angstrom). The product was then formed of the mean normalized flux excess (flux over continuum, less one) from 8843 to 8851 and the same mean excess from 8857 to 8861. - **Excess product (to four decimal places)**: -0.0009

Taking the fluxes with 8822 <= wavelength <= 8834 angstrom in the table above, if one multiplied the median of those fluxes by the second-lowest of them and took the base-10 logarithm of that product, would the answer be 3.05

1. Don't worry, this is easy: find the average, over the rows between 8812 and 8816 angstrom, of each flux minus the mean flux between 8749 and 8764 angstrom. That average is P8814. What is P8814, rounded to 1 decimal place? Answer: -0.1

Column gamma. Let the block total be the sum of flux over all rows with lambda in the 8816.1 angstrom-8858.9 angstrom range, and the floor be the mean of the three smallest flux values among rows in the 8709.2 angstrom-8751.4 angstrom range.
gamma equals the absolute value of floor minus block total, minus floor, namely 642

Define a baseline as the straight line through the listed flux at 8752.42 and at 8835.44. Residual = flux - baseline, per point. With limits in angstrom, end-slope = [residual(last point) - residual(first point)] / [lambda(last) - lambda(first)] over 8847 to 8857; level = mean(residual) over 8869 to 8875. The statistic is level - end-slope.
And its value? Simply -1.8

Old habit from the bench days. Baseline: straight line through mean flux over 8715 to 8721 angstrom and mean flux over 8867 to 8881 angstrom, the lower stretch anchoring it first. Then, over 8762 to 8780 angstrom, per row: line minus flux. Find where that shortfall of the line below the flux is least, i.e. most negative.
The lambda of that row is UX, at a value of 8766.54 angstrom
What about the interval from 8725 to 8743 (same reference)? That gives 8728.27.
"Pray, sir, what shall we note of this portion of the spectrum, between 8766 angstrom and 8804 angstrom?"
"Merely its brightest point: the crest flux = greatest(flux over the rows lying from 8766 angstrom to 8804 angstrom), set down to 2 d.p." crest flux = 37.41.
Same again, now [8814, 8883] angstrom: 37.91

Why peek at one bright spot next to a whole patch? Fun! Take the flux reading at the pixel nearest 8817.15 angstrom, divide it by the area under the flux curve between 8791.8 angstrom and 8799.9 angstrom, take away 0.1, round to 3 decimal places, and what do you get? 0.015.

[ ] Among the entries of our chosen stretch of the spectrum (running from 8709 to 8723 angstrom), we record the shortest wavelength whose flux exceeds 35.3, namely 8712.21 angstrom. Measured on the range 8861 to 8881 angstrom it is 8868.05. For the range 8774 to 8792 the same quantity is 8786.75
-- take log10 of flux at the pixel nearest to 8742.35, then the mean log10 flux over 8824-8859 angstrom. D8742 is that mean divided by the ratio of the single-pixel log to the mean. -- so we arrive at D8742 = 1.51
